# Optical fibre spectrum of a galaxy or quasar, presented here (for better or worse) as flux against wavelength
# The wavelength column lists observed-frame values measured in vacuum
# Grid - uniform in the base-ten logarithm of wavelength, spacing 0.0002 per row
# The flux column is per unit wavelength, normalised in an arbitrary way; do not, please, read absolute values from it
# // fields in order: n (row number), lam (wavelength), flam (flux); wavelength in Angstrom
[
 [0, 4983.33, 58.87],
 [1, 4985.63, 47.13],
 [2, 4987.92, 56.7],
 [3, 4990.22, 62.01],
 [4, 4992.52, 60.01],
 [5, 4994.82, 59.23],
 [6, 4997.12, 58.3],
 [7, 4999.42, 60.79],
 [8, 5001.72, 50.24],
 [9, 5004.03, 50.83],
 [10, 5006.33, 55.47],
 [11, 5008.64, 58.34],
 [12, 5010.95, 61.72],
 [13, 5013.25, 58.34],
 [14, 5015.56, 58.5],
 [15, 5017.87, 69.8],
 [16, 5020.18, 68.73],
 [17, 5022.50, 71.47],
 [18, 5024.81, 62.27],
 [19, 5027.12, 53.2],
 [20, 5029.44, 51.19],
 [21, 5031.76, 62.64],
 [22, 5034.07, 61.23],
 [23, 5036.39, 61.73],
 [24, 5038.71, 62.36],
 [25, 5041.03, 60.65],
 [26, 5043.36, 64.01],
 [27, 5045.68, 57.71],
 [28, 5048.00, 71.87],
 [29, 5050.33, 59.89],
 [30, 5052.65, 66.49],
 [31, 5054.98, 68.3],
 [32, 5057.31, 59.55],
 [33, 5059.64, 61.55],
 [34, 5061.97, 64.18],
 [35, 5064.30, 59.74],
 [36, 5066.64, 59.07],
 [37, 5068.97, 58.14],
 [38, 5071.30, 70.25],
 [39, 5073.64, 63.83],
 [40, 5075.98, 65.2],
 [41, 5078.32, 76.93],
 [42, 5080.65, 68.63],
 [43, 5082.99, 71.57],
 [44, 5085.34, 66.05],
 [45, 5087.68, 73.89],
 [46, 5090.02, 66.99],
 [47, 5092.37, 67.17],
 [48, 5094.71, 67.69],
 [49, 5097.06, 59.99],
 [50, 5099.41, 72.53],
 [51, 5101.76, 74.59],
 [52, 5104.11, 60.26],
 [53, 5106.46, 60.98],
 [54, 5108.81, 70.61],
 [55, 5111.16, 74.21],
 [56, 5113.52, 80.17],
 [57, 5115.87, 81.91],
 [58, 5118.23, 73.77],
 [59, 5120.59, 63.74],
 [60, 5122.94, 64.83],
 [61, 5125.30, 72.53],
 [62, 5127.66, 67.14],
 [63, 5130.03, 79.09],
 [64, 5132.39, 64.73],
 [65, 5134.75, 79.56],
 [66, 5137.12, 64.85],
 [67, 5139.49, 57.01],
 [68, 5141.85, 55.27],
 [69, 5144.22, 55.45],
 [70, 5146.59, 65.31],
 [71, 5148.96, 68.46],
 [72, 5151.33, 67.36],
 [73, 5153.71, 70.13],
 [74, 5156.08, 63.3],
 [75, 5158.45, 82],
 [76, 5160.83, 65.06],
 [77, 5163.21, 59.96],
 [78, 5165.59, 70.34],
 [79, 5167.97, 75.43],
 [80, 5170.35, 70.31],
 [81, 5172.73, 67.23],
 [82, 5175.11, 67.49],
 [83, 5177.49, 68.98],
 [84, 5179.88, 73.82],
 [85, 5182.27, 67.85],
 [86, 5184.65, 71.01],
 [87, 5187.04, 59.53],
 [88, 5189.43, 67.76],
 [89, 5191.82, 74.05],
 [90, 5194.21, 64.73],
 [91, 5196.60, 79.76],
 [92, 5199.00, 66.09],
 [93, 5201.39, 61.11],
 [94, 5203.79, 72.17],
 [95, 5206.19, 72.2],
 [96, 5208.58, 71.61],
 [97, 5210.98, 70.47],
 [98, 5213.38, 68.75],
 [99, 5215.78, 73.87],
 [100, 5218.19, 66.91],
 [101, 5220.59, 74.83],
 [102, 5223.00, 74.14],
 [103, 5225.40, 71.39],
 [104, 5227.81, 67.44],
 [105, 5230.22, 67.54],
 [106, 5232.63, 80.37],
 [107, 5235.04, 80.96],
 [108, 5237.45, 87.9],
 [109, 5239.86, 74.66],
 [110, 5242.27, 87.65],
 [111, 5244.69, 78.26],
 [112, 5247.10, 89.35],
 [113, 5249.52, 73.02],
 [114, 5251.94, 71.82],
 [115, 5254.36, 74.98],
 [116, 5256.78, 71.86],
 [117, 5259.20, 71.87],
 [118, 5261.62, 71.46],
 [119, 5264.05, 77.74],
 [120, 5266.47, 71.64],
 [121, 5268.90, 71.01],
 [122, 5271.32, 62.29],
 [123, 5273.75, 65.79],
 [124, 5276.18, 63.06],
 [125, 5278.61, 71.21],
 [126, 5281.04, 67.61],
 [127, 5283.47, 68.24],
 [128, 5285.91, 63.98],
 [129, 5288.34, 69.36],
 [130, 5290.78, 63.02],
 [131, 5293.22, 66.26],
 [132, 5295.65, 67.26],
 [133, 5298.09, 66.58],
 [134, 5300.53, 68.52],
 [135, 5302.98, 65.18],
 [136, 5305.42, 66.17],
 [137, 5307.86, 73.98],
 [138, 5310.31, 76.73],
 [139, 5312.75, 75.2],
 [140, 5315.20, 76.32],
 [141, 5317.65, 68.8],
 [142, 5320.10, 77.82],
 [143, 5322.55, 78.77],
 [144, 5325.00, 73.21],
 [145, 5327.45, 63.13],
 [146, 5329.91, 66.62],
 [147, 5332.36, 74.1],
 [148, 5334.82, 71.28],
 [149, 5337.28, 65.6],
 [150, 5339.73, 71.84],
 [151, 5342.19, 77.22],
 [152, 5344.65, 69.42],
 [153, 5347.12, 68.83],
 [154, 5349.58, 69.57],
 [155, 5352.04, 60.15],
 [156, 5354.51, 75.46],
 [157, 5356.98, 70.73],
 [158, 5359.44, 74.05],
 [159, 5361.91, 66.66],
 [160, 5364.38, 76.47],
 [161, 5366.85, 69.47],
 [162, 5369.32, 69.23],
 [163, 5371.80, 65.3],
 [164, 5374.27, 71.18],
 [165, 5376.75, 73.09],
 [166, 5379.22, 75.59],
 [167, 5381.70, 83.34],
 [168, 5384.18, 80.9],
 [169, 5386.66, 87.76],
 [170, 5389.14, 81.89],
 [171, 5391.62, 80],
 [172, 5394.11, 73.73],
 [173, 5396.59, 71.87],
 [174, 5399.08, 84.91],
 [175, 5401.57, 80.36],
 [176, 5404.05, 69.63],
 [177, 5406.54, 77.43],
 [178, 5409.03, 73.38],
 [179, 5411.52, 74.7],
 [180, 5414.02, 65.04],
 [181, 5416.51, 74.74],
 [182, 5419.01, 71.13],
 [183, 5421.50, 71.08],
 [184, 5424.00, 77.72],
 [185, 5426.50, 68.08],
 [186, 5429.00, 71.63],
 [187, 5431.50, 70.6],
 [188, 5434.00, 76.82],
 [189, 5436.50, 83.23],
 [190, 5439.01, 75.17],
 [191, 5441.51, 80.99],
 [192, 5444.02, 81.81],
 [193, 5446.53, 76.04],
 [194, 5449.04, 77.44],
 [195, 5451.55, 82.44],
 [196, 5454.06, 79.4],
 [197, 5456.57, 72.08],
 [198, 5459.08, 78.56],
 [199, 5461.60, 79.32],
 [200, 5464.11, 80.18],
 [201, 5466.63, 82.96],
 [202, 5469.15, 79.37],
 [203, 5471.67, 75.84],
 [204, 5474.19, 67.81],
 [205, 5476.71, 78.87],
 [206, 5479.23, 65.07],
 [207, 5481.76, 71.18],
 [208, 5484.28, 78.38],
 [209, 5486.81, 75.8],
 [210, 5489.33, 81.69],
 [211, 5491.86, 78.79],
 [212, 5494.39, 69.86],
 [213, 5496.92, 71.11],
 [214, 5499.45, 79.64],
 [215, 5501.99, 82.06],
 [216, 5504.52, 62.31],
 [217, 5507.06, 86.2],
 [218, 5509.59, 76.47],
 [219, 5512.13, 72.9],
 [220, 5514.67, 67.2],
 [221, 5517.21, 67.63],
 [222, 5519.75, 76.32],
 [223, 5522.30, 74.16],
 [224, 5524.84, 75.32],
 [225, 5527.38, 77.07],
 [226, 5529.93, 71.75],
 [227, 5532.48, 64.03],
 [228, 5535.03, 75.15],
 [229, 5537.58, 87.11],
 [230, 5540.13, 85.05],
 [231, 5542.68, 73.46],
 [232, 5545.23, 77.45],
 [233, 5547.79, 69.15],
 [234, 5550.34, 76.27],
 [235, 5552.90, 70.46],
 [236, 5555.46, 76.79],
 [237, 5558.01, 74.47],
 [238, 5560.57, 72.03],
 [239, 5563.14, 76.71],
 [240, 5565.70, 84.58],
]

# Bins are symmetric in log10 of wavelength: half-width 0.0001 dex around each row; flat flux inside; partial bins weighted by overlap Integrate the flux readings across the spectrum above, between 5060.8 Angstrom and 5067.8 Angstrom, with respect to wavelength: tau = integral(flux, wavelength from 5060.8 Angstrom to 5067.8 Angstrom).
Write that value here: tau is 427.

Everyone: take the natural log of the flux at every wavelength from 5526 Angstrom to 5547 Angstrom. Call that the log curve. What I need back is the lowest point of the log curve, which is 4.16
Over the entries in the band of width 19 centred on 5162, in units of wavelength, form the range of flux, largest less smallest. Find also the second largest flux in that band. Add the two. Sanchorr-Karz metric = 97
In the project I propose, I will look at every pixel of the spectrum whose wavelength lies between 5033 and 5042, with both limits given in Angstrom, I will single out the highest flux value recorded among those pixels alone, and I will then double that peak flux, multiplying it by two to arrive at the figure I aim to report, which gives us 125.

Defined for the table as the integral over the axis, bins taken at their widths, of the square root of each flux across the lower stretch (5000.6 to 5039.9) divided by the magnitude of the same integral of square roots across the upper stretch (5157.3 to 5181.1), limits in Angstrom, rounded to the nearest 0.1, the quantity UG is 1.5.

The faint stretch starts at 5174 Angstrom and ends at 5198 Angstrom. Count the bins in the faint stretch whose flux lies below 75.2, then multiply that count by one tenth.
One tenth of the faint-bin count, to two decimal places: 0.90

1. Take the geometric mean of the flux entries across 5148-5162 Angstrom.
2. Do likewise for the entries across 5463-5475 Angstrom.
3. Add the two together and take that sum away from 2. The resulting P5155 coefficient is -144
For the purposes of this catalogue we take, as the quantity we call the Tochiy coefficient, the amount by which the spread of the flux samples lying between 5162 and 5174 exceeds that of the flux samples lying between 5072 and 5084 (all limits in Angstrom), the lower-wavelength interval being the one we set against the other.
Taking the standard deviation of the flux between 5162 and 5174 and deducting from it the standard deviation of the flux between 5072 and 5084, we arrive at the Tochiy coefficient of 0.4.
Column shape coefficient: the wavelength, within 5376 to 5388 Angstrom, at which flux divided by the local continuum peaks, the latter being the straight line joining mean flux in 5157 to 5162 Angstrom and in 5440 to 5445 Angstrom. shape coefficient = 5386.66 Angstrom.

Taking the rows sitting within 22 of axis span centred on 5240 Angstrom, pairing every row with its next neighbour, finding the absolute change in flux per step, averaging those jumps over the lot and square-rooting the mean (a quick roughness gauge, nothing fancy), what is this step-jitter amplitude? 3.2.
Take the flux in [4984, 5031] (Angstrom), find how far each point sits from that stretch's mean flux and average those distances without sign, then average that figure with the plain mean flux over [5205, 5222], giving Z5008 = 38.0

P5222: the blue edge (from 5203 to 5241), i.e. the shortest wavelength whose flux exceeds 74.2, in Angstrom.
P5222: 5220.59 Angstrom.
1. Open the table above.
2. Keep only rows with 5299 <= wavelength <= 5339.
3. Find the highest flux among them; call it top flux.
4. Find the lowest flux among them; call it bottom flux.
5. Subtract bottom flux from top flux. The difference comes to 16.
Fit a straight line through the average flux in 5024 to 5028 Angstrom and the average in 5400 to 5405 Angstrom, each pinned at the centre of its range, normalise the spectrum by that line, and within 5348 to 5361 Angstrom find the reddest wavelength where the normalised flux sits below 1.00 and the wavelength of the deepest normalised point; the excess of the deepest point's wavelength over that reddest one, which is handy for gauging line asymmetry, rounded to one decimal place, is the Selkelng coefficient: -4.9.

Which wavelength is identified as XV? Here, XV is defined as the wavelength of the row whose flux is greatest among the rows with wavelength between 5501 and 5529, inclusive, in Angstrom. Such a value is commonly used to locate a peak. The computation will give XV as 5507.06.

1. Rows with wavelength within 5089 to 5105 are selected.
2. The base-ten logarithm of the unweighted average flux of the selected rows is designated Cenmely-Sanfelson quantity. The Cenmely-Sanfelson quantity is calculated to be 1.83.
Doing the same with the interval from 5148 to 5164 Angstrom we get 1.83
